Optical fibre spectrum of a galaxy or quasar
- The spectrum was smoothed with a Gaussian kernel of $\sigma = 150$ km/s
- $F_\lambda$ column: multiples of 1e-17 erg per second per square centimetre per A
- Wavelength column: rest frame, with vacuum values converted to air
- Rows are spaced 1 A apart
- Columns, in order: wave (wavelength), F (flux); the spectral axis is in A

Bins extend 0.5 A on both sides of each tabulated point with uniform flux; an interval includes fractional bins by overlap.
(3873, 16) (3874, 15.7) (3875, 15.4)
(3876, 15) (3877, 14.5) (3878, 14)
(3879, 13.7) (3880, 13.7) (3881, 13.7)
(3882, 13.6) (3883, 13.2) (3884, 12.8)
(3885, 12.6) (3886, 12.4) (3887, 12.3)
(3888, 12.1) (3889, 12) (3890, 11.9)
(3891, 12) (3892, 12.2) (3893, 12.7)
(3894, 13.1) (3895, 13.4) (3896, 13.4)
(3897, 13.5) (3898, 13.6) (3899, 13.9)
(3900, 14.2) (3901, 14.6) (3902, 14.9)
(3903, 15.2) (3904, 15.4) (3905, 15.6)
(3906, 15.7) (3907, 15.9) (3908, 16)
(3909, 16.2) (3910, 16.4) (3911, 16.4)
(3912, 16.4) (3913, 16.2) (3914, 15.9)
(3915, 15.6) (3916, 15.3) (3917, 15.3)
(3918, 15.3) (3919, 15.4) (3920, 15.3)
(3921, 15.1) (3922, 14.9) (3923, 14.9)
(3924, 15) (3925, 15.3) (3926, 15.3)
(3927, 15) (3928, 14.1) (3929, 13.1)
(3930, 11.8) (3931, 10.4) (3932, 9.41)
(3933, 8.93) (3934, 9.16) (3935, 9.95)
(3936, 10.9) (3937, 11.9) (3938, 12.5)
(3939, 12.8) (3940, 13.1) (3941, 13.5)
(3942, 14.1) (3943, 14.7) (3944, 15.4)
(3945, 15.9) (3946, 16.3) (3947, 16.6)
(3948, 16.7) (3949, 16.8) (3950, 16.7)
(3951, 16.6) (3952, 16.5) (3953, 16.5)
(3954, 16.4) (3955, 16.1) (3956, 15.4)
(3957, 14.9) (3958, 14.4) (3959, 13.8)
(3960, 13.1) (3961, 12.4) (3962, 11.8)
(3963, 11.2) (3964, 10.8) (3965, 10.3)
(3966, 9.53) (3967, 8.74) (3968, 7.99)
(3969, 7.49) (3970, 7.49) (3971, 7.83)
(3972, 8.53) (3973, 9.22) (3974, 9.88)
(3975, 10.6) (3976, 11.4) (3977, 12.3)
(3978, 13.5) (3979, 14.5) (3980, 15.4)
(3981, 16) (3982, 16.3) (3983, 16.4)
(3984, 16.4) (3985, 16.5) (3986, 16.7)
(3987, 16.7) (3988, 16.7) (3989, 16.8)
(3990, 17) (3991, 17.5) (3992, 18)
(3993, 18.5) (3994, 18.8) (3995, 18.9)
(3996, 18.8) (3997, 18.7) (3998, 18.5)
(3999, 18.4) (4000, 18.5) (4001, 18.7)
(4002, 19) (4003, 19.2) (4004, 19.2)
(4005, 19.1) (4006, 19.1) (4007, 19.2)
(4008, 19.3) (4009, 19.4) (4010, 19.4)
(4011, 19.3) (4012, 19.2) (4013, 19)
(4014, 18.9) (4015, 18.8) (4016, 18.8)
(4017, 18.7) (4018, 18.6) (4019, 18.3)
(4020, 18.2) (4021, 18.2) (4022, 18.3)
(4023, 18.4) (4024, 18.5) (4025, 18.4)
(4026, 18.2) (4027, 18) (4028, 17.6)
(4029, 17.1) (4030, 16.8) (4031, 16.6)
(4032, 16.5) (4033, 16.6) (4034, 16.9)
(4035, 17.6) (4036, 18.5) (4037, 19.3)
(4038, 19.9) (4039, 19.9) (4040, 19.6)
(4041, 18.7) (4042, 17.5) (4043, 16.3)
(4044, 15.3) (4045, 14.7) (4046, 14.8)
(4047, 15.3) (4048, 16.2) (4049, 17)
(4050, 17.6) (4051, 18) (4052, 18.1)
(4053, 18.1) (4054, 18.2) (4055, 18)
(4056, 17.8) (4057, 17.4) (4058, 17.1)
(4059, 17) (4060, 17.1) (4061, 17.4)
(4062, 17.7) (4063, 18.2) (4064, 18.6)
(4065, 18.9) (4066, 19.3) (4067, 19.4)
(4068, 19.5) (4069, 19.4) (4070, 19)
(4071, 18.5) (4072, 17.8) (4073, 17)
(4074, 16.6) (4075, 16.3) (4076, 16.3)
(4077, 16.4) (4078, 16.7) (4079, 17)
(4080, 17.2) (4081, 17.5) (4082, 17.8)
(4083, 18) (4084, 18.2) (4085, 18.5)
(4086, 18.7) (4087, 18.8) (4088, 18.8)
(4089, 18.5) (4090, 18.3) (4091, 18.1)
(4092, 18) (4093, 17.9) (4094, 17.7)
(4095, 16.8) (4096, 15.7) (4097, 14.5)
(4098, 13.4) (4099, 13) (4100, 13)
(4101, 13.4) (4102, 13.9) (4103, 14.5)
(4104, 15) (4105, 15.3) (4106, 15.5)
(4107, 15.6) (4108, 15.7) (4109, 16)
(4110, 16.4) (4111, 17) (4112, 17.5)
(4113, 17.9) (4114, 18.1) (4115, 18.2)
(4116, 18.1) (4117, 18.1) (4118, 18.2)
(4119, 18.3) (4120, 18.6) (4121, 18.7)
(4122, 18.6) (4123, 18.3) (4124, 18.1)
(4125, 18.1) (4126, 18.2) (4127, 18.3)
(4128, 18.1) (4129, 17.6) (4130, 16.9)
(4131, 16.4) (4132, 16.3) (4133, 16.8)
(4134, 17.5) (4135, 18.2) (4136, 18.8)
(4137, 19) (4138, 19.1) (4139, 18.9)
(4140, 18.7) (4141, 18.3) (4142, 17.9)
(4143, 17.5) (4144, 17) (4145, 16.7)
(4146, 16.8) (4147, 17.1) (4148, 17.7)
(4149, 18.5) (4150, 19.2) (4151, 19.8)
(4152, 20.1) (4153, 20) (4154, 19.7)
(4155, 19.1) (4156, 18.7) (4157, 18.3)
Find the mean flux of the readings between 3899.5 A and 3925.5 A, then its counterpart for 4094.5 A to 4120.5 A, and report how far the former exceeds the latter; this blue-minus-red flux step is -0.6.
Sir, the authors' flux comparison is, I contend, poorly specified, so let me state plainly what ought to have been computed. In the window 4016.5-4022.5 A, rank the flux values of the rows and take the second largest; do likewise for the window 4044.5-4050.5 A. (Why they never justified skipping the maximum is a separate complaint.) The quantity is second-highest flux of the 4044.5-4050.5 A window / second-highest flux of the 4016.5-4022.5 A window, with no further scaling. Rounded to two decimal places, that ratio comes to 0.91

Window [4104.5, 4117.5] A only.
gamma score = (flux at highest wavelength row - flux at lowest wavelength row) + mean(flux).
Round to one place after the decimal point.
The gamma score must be 19.7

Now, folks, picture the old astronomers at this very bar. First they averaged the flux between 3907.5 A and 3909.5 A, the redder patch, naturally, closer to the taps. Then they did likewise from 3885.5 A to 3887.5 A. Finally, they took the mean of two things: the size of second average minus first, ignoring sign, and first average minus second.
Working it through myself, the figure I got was 4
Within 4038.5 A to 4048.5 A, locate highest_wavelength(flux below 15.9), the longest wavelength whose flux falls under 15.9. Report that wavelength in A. 4047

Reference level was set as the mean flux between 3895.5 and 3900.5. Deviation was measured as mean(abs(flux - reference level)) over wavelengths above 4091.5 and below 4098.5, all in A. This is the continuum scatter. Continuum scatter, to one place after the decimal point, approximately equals 2.7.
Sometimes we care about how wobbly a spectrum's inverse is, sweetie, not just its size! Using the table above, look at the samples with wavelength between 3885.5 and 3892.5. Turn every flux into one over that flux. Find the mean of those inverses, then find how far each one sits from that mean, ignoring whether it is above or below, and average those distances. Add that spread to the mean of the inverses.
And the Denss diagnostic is 0.083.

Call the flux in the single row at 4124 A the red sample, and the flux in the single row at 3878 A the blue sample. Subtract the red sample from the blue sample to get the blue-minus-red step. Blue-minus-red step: -4.1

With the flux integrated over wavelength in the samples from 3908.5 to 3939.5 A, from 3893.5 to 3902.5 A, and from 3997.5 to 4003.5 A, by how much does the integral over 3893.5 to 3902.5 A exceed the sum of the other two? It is -418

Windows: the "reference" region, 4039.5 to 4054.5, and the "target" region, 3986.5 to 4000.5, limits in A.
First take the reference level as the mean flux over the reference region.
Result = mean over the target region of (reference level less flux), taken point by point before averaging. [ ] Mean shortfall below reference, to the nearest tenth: -1.0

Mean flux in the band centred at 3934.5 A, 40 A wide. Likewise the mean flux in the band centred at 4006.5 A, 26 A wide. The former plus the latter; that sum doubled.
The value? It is 66.3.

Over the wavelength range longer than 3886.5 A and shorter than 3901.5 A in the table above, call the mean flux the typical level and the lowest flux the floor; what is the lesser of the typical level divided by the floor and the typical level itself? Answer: 1.09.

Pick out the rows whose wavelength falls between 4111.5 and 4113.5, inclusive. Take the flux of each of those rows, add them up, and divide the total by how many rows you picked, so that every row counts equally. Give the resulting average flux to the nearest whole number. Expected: 18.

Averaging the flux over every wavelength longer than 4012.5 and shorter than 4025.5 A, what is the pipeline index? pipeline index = 19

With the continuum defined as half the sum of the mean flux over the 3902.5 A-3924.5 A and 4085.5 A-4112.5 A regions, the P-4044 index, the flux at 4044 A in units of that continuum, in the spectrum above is 0.96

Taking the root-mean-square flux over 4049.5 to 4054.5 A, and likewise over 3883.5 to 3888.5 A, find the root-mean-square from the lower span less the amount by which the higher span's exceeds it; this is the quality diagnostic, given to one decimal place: 6.9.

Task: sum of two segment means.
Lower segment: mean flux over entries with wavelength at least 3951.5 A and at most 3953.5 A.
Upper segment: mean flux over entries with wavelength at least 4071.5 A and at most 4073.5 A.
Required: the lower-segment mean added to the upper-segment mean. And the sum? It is 33.9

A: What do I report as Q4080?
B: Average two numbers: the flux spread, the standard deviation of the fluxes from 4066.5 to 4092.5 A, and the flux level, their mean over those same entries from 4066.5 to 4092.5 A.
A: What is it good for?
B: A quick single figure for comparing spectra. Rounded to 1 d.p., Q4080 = 9.5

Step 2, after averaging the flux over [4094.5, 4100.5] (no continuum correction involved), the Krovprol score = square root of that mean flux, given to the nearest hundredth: 3.79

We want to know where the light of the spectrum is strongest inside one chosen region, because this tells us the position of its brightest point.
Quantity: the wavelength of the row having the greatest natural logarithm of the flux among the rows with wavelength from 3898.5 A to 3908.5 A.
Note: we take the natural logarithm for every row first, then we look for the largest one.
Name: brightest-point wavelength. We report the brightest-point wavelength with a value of 3908 A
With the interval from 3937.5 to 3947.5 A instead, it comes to 3947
